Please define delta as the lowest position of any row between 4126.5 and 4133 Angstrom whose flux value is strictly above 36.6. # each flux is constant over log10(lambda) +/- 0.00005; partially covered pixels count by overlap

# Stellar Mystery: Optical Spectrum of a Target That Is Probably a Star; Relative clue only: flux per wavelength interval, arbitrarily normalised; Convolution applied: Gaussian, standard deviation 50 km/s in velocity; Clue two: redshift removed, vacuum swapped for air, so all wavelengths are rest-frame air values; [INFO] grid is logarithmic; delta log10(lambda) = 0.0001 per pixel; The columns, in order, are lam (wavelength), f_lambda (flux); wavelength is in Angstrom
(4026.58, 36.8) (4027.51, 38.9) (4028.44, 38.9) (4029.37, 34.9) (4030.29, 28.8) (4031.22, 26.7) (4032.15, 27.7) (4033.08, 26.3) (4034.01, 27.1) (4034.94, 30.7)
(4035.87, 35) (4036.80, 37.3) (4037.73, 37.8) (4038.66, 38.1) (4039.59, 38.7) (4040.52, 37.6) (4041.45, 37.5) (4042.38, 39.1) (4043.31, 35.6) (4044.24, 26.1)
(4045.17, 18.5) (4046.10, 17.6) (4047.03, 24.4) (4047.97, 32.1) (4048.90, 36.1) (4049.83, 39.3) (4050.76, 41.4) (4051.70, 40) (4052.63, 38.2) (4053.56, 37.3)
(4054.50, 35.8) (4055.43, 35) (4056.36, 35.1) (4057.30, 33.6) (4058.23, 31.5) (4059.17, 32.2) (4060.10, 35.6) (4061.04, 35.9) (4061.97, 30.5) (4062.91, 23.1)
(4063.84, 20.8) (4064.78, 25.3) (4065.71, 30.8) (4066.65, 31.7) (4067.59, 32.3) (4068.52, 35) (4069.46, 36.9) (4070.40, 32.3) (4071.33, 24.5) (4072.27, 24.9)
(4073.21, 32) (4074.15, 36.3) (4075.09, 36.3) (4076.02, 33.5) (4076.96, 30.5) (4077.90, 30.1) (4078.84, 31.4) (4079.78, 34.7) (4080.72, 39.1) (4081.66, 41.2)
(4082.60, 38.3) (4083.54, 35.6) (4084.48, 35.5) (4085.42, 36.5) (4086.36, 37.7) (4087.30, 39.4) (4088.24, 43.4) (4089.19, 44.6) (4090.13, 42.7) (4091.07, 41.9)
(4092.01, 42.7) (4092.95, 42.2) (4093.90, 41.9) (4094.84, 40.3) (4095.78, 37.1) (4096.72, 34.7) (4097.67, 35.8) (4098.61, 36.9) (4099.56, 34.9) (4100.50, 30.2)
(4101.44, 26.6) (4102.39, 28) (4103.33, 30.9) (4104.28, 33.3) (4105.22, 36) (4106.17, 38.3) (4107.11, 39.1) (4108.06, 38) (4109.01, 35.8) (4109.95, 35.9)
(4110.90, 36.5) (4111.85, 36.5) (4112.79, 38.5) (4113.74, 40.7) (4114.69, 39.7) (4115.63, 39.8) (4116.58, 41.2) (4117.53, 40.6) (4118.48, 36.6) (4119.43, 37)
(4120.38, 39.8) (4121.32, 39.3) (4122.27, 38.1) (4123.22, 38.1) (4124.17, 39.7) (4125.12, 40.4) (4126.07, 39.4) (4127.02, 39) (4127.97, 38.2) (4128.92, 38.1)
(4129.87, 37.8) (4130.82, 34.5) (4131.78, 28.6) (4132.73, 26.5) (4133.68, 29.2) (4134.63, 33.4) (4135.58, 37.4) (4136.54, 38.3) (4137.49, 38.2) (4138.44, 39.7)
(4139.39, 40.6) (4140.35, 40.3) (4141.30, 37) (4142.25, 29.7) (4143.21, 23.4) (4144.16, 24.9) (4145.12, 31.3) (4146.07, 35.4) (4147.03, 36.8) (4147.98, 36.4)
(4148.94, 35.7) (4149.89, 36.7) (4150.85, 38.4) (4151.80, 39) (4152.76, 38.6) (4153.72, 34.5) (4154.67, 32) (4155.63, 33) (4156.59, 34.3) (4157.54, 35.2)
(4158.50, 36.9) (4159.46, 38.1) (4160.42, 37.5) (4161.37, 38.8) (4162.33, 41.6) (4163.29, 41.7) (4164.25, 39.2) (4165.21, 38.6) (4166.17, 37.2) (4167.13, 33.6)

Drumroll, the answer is 4127.02 Angstrom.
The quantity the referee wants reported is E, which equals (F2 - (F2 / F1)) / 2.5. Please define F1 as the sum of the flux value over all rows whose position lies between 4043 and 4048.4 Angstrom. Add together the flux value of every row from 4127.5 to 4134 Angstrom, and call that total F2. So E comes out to 93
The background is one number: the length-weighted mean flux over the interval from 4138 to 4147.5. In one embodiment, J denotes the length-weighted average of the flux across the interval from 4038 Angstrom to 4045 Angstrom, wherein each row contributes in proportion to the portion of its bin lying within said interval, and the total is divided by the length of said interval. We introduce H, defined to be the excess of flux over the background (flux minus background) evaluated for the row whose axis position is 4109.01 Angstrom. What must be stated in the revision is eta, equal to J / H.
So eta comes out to 18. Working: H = 2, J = 35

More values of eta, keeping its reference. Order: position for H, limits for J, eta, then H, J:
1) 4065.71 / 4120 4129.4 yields -13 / -3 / 39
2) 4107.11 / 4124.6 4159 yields 7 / 5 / 35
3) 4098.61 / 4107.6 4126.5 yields 13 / 3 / 39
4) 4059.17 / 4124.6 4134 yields -21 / -2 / 35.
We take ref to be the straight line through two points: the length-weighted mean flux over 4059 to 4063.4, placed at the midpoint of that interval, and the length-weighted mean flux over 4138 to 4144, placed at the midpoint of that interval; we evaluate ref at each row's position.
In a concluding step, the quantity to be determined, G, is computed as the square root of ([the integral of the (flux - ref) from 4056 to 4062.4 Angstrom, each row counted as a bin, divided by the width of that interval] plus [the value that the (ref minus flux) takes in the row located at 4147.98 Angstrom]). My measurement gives 0.8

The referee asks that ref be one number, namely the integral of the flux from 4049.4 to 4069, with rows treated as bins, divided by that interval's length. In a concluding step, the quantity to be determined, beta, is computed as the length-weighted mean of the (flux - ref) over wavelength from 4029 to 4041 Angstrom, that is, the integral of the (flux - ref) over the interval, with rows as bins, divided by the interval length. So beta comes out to -0.5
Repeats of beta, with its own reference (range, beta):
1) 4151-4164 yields 3.8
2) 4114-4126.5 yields 5.9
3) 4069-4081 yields -0.9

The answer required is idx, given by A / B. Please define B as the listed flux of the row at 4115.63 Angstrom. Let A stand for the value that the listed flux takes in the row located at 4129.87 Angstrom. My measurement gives 0.95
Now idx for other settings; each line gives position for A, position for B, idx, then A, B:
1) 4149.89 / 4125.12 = 0.91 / 36.7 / 40.4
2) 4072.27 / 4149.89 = 0.68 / 24.9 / 36.7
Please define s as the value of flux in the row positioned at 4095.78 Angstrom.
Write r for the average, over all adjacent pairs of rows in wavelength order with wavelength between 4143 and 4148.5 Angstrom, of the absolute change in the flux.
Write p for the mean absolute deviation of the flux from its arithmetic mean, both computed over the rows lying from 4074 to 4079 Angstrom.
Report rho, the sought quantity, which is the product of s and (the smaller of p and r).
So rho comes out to 87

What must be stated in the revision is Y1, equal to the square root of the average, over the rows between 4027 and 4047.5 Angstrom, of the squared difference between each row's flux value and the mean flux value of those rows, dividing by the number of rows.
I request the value 6.7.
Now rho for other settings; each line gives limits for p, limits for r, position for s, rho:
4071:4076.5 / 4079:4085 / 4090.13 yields 104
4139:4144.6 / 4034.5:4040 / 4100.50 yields 48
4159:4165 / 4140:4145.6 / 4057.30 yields 49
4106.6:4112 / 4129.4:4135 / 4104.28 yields 35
